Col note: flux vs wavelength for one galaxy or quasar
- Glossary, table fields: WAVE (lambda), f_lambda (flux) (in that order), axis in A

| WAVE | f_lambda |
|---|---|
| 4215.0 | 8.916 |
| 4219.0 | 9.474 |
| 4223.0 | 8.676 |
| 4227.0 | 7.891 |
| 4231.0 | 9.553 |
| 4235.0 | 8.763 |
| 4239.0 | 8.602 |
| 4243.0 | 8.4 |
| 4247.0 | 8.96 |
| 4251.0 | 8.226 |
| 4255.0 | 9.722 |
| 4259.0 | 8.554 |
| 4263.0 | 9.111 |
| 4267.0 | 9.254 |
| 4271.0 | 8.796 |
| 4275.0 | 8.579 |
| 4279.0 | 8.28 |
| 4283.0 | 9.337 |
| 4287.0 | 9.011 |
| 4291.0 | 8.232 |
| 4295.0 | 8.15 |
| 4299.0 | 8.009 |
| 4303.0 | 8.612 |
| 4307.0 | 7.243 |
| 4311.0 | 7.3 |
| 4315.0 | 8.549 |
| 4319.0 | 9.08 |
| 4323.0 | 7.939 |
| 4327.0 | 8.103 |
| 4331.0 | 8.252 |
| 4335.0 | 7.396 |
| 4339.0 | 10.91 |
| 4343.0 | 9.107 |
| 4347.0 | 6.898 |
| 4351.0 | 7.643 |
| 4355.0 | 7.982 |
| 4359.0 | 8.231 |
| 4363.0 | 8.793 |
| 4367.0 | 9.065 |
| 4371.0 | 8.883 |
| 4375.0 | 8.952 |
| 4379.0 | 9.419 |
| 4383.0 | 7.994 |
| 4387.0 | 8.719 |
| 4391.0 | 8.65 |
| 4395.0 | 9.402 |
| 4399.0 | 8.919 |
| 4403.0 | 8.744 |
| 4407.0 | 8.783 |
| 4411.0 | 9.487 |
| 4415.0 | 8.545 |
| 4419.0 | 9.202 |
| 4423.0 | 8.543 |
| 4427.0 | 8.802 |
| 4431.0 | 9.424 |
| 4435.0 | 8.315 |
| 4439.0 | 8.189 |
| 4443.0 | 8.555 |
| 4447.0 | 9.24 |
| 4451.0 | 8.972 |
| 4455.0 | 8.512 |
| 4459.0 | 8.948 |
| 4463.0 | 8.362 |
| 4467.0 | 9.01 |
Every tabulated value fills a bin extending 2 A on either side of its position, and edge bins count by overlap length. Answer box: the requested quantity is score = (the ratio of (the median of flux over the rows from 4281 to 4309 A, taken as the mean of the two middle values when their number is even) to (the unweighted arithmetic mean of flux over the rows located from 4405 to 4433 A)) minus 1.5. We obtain -0.58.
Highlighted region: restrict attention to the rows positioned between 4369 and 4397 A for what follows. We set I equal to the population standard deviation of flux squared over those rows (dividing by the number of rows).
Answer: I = 7.9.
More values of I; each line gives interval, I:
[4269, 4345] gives 14.7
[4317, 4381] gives 16.2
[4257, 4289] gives 6.2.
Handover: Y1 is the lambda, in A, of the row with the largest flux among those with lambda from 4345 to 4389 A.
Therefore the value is 4379.0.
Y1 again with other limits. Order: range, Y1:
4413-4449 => 4431.0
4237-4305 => 4255.0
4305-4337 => 4319.0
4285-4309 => 4287.0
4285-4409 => 4339.0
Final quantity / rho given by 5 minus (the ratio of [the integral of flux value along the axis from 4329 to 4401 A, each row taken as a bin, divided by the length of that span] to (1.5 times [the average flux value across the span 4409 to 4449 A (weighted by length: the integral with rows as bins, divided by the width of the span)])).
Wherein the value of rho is 4.35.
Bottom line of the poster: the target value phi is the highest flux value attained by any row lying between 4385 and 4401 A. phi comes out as 9.402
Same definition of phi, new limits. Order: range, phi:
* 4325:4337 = 8.252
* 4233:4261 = 9.722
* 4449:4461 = 8.972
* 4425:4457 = 9.424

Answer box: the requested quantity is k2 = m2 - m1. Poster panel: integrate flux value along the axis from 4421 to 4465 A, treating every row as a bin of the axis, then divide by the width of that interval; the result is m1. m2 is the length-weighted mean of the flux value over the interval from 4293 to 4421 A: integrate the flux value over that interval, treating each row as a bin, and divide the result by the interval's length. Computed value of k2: -0.18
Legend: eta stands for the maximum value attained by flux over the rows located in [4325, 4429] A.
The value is 10.91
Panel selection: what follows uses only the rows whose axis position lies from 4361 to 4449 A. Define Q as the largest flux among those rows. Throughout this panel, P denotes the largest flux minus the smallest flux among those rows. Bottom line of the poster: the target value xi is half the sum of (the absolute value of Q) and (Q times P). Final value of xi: 11.8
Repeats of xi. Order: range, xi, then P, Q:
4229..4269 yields 12.1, 1.5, 9.722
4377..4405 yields 11.4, 1.4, 9.419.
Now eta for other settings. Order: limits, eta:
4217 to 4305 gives 9.722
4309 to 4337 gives 9.08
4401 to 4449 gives 9.487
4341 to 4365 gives 9.107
